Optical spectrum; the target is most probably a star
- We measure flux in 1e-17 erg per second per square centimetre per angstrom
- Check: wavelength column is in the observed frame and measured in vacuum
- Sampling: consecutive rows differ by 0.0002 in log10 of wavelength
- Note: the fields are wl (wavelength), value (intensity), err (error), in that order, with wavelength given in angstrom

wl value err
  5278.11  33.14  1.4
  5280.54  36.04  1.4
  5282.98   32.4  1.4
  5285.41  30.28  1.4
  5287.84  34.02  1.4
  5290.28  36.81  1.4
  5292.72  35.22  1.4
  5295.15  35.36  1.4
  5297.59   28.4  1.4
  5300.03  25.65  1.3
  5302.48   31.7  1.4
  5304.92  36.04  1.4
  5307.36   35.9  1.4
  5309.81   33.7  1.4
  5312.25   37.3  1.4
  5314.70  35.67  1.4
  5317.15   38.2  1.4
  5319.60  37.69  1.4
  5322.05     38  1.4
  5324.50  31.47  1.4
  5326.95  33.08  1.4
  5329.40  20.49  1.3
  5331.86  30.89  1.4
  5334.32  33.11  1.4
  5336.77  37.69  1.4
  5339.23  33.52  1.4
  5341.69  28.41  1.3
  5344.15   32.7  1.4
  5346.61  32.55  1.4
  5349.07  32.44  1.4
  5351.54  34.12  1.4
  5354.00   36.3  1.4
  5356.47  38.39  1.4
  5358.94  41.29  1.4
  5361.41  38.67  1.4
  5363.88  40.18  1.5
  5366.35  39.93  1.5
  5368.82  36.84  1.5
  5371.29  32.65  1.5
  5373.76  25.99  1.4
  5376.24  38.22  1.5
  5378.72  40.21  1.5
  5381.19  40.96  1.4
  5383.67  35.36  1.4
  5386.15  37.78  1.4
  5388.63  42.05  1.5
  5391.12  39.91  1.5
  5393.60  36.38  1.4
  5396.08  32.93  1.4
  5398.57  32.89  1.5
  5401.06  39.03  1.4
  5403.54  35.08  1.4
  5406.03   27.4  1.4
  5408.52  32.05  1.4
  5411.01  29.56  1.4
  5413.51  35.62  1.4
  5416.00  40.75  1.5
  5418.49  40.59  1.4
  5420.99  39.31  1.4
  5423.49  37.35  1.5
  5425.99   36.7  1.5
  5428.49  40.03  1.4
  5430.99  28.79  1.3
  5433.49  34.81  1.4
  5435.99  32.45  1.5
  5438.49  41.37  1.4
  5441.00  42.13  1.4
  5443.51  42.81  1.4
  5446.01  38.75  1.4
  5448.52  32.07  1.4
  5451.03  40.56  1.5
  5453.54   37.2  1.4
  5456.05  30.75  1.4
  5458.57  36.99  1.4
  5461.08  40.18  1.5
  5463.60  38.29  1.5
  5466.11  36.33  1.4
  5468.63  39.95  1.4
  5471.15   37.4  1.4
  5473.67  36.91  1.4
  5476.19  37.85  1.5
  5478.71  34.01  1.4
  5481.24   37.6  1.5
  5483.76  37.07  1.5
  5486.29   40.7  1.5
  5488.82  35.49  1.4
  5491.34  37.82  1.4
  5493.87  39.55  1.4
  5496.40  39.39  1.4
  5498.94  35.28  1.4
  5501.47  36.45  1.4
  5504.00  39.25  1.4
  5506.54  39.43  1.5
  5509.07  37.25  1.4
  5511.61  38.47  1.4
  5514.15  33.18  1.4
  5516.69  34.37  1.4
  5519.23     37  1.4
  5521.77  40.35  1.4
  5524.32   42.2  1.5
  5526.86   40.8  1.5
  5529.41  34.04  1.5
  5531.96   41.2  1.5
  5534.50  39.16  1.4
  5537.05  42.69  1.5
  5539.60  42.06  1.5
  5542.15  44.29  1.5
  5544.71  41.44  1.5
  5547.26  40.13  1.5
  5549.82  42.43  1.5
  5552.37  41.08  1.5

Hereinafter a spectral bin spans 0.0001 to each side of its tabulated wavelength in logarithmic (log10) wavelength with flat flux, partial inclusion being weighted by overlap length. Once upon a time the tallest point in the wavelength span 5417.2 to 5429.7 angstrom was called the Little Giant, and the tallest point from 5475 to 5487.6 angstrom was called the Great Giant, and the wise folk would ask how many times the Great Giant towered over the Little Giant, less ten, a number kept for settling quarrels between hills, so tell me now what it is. -9.00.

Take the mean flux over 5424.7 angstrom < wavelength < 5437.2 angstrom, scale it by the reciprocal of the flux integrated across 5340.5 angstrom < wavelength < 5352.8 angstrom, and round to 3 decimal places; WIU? 0.088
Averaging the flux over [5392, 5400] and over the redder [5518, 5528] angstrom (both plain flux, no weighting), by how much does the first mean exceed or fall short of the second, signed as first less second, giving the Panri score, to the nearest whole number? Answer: -6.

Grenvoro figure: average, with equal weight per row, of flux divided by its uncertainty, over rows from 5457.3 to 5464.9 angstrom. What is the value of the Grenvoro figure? 26.2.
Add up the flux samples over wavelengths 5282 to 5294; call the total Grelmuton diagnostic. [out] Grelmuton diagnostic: 169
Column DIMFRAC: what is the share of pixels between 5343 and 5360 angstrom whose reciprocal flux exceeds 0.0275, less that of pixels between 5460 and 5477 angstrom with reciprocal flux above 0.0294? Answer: 0.7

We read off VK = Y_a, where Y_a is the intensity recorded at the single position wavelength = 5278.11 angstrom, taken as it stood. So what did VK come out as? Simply 33.14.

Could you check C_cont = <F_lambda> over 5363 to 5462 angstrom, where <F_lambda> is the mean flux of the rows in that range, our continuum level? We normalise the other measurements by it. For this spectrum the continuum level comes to 36.6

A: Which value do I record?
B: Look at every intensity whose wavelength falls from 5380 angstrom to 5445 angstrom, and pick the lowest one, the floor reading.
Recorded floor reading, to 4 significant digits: 27.40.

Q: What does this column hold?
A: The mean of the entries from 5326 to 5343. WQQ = 31.0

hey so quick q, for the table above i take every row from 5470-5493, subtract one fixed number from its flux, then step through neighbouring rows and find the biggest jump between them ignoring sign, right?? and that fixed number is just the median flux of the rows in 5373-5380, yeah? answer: 5.2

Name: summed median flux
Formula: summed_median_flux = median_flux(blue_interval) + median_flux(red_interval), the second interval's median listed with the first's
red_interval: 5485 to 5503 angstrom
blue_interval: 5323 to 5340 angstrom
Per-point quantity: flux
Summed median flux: 70.9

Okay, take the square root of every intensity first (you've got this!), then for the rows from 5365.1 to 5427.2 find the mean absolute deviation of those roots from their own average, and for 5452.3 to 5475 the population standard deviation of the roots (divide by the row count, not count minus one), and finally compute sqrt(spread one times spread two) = 0.251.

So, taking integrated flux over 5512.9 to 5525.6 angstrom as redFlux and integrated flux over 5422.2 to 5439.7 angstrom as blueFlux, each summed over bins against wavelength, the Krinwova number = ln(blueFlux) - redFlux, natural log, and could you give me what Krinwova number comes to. -469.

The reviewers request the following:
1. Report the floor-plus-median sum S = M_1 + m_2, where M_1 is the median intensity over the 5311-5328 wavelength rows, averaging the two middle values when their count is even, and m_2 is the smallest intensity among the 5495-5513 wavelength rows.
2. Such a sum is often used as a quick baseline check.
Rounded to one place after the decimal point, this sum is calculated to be 72.6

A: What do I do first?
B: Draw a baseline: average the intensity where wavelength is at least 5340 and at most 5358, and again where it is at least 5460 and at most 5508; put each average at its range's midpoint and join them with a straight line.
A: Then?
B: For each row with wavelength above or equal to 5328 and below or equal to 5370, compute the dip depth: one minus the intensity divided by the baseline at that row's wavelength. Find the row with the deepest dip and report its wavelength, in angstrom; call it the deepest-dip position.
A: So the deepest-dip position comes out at 5329.40 angstrom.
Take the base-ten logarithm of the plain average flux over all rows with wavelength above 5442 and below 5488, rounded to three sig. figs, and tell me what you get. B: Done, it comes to 1.57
